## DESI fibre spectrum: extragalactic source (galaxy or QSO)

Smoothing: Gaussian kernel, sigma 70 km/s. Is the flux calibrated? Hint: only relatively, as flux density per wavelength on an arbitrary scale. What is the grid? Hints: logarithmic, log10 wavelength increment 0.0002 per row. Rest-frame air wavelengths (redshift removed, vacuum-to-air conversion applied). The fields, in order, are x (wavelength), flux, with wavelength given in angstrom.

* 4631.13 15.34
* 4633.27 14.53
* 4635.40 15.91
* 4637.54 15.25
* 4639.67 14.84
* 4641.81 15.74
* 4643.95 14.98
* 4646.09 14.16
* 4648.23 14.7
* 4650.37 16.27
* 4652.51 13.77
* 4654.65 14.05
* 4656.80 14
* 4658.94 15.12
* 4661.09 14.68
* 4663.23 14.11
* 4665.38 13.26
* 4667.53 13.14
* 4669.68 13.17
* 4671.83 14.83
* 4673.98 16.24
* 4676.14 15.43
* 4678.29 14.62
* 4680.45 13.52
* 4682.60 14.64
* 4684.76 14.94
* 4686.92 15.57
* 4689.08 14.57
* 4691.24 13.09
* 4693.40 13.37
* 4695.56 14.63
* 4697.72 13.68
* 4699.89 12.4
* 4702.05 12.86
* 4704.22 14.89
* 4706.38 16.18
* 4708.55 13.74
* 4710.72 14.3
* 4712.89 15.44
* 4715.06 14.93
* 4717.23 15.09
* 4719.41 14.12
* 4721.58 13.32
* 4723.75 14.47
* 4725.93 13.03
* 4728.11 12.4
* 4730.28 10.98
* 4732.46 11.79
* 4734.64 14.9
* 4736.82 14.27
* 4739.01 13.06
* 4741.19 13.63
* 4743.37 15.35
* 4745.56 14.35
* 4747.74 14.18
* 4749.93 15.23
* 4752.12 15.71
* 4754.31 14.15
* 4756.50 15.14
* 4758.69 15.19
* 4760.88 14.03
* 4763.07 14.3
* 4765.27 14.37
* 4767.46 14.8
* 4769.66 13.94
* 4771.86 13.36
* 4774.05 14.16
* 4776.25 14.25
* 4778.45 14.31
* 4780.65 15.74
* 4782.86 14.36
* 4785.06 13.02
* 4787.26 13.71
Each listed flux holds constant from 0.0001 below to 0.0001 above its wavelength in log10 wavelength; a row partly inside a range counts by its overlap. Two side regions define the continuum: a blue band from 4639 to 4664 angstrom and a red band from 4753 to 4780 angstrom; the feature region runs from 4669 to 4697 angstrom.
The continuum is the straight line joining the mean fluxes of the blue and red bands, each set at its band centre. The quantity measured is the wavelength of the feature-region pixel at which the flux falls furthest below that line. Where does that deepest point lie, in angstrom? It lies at 4691.24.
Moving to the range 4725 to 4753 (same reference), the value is 4730.28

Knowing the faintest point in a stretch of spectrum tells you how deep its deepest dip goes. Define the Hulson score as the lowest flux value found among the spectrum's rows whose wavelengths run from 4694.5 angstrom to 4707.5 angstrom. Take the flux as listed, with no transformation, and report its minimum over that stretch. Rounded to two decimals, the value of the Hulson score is 12.40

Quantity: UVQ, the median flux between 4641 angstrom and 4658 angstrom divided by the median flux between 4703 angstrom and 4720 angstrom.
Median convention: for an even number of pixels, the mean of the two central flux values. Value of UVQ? 0.97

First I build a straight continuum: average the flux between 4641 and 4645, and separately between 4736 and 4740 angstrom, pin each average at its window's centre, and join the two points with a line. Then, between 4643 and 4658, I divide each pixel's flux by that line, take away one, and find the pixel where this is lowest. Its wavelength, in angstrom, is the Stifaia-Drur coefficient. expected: 4652.51 angstrom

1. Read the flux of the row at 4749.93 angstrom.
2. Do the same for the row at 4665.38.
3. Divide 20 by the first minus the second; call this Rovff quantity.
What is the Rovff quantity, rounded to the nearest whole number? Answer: 10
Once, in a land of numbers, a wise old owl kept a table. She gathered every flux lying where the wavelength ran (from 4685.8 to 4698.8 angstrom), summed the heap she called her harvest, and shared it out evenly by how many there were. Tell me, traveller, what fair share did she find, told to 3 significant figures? 14.2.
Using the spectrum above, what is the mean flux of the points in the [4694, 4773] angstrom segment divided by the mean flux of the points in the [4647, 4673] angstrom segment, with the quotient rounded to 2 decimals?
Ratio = 0.99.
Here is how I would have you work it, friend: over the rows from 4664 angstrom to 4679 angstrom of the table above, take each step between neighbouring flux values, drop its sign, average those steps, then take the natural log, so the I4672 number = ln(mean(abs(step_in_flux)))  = -0.21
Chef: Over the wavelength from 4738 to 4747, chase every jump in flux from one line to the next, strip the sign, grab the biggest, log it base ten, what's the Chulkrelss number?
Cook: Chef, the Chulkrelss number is 0.24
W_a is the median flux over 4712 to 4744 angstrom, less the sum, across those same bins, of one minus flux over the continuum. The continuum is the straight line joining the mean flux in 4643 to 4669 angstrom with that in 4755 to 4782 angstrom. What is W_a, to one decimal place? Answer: 13.5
